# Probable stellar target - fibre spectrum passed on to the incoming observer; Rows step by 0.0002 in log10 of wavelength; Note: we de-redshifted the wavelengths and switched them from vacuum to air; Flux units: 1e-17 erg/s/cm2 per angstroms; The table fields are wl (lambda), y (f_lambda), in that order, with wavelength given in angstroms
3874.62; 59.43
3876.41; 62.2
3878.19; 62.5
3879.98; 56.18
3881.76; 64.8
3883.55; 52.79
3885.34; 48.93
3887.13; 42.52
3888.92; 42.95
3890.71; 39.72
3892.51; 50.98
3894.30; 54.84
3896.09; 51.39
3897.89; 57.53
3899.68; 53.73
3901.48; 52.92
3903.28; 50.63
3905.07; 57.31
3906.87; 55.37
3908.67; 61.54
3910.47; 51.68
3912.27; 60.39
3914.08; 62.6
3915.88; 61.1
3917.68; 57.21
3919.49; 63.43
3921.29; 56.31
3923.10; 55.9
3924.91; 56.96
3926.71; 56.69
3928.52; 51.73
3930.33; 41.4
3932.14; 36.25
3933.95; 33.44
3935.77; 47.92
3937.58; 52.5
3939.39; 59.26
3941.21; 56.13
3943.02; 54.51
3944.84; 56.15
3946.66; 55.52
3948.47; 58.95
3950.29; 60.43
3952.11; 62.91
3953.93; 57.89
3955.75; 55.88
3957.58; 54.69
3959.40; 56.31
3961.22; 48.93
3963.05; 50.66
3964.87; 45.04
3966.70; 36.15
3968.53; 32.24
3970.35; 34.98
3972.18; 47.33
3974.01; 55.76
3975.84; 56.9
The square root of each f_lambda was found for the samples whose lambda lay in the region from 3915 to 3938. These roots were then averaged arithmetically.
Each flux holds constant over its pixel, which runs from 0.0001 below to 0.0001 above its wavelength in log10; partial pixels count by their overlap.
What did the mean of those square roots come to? 7.15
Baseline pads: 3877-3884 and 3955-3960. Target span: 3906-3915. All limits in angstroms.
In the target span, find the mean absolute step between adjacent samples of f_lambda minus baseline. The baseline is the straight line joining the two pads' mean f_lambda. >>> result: 6.8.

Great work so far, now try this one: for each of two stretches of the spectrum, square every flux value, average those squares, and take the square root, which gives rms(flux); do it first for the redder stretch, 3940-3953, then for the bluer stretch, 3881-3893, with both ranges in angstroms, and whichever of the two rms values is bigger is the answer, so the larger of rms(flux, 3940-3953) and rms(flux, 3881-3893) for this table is 57.9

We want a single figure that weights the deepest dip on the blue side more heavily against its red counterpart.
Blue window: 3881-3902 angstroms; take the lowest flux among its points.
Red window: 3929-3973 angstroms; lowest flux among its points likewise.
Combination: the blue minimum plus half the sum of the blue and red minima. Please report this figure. 75.7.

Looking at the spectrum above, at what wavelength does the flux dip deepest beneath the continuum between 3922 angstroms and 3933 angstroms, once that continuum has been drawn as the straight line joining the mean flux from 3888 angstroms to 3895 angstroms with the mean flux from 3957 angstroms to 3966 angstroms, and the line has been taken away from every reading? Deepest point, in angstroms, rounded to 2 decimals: 3932.14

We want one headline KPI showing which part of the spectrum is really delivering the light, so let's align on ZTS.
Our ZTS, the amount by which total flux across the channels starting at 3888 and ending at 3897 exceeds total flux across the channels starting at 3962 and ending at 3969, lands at 76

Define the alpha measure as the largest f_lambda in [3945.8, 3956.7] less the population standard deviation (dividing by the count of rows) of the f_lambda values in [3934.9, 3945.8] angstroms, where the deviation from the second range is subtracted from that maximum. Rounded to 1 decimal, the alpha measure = 59.4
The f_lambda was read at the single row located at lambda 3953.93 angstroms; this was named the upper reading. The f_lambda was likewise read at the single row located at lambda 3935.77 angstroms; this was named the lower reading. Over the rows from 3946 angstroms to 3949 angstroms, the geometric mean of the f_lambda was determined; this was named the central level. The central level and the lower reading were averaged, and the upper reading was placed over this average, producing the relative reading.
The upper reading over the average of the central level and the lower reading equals 1.1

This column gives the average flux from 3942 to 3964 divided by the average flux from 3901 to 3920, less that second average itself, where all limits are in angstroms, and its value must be -56.7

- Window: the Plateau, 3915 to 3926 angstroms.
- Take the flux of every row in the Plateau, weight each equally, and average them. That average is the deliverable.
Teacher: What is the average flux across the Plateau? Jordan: 58.5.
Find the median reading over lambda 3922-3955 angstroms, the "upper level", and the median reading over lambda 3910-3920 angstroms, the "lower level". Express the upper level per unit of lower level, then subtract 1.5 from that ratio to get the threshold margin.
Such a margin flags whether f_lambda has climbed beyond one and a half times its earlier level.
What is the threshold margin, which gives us -0.58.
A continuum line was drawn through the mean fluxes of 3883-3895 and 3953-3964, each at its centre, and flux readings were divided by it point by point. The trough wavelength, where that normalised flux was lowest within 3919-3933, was 3932.14 angstroms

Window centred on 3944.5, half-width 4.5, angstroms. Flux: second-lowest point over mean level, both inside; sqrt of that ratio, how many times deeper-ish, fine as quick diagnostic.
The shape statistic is 0.99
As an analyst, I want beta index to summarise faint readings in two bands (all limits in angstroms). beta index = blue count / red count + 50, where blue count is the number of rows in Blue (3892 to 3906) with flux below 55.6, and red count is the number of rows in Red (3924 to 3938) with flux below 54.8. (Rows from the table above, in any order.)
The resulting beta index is 51.0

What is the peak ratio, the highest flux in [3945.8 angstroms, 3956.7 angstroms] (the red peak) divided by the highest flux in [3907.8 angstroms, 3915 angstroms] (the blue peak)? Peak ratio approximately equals 1.00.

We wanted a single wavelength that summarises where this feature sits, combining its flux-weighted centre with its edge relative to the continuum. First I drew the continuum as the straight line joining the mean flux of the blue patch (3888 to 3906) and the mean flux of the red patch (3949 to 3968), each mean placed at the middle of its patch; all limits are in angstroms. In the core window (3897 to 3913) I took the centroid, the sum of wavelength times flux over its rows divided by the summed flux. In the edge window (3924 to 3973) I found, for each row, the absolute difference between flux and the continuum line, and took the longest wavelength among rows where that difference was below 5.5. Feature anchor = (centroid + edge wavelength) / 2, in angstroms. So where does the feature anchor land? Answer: 3934.1 angstroms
